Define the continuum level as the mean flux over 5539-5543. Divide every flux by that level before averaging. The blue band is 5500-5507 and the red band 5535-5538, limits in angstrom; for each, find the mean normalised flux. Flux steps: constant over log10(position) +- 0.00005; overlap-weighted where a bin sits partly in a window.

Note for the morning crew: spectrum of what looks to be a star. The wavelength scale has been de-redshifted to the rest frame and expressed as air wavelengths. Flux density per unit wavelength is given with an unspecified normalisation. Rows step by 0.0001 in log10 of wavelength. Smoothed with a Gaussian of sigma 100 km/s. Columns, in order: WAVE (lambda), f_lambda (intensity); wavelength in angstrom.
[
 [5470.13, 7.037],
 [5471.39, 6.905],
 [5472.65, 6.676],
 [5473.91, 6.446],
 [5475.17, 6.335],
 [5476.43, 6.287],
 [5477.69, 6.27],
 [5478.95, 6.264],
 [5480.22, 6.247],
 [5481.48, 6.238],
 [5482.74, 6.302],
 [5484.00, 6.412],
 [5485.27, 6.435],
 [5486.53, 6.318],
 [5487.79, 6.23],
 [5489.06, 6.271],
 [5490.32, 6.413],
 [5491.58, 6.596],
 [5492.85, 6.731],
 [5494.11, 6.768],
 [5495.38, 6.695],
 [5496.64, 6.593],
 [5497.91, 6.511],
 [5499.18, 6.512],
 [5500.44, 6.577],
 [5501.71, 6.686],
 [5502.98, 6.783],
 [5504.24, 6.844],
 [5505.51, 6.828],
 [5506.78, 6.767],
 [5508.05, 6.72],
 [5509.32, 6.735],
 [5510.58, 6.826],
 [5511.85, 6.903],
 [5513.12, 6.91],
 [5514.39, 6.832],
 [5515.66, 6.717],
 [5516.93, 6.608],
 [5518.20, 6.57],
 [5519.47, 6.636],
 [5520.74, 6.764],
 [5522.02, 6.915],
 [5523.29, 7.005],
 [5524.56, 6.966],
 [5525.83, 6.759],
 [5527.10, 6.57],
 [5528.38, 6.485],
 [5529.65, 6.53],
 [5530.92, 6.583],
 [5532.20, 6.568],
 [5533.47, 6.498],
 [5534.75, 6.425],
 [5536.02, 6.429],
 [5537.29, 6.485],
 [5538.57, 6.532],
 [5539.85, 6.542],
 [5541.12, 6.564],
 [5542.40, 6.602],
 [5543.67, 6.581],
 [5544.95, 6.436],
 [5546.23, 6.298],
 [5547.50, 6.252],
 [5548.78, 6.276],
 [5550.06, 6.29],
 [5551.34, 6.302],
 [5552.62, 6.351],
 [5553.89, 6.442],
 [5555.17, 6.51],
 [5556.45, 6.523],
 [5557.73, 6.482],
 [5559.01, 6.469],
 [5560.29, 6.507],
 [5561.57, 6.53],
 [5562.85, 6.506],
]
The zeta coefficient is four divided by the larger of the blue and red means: 3.89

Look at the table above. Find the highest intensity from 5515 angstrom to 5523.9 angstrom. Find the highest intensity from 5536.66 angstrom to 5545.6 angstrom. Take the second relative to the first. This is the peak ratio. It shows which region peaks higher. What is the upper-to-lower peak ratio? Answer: 0.94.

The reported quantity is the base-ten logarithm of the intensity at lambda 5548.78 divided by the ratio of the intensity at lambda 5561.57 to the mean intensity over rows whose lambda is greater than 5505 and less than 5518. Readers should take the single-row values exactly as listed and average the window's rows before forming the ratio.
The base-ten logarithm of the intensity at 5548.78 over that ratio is 0.814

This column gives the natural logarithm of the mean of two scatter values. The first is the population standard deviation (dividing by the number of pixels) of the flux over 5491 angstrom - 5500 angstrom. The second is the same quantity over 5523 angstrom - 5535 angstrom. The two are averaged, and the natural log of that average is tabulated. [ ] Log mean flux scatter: -1.94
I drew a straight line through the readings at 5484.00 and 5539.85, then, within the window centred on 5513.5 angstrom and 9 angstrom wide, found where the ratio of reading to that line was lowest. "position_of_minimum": 5516.93 angstrom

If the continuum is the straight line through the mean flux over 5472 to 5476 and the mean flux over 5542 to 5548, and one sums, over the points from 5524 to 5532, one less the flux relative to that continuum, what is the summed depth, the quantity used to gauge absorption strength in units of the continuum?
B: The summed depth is -0.19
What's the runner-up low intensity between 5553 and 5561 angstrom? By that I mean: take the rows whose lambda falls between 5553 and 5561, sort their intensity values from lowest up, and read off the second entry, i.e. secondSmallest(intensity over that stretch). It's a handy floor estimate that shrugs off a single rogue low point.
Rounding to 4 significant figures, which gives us 6.469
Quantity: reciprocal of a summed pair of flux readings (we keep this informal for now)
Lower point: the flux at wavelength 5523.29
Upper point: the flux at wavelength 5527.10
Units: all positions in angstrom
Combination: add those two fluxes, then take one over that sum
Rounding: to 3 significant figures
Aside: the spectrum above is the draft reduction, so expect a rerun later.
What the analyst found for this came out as 0.0737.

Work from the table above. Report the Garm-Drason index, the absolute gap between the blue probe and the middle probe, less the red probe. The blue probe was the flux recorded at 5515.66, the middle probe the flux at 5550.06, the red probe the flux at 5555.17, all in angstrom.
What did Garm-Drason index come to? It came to -6.08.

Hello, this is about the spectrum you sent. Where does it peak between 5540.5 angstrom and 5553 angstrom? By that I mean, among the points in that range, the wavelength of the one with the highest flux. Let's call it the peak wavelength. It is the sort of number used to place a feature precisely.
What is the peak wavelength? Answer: 5542.40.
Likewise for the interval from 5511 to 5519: 5513.12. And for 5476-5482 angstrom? 5476.43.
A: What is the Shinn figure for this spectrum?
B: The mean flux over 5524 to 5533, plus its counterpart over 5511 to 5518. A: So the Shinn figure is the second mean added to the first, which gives 13.4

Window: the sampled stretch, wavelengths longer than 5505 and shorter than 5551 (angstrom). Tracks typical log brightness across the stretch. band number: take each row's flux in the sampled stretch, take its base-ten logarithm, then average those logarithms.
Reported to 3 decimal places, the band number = 0.821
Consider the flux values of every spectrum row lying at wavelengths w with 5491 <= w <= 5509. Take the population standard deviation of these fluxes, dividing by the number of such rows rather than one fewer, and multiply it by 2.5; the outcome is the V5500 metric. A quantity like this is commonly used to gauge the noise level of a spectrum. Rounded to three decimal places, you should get 0.268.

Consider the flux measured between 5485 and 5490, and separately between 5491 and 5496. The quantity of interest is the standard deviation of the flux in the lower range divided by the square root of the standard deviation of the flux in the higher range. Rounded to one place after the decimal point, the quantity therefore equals 0.3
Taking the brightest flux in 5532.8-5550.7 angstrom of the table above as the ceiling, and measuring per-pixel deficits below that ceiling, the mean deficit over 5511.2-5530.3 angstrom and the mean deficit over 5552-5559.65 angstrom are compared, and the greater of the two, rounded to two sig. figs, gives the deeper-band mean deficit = 0.14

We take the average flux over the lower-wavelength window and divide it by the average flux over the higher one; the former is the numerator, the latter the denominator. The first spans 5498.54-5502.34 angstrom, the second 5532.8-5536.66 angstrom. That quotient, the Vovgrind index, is 1.02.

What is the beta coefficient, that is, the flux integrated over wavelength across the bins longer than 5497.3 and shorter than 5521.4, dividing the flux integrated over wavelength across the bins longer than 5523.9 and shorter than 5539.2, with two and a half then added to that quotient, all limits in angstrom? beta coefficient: 3.12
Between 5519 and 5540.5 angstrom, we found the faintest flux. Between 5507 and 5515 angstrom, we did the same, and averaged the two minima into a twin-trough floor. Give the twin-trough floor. 6.57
